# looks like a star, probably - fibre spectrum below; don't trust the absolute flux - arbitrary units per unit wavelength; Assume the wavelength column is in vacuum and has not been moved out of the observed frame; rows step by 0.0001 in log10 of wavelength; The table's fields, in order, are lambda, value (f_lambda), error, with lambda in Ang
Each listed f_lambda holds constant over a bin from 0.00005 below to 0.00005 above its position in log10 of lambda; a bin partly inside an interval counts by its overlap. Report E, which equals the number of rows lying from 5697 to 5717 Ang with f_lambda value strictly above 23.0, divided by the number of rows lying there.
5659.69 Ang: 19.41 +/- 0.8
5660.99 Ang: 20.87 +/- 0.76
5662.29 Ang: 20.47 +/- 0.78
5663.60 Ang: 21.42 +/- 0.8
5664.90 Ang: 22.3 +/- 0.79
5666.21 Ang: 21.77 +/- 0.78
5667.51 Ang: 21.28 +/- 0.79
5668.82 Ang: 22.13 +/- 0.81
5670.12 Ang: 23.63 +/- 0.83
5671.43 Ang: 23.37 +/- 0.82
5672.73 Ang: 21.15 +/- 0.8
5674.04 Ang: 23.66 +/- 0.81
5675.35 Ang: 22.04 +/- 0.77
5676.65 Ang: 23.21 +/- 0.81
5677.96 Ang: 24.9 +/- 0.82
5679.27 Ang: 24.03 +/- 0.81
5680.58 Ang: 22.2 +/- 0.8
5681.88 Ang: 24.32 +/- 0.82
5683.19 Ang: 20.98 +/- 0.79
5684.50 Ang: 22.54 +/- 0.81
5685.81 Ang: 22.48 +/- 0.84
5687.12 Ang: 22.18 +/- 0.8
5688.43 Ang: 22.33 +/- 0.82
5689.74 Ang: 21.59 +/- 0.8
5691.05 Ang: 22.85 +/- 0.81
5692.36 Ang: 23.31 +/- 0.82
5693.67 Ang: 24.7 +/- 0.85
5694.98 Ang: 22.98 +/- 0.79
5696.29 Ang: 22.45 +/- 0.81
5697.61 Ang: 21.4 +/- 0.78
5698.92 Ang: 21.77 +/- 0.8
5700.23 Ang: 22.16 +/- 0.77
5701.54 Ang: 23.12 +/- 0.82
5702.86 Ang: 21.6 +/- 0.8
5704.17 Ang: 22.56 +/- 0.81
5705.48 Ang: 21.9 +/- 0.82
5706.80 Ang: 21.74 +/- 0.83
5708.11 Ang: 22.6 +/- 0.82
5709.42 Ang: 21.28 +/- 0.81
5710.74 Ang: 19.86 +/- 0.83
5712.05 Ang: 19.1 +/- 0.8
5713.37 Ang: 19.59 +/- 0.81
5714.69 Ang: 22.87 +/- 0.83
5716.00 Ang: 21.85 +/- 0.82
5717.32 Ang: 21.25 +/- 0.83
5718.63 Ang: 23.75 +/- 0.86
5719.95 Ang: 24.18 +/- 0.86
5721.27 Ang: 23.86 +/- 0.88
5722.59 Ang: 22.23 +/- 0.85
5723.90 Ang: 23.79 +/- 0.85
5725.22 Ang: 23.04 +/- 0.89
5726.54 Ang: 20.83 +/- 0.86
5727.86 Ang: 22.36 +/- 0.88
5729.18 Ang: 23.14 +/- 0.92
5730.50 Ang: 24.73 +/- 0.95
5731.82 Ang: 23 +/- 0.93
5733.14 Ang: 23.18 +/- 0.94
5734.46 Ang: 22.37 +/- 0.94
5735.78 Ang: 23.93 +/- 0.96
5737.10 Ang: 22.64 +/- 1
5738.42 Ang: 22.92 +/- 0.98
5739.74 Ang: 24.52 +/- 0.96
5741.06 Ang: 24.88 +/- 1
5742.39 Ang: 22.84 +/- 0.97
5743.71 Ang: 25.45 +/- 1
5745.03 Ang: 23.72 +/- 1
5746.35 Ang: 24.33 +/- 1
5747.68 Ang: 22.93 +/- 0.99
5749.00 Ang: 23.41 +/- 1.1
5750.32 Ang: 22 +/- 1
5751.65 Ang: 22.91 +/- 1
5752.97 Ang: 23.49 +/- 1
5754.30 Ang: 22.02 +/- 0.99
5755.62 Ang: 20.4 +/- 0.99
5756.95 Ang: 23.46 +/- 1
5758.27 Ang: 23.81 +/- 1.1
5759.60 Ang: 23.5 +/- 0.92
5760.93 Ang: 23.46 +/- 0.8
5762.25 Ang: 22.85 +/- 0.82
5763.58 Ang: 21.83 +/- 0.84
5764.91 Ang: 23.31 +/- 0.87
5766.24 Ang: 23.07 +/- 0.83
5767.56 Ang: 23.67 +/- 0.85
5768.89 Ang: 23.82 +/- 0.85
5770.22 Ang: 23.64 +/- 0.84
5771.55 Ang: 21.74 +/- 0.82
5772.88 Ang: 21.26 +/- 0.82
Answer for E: 0.1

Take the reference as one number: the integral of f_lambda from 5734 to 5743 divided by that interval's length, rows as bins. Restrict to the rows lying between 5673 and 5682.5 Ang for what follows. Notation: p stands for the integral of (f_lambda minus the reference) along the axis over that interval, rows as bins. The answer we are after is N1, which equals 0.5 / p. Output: -0.64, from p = -1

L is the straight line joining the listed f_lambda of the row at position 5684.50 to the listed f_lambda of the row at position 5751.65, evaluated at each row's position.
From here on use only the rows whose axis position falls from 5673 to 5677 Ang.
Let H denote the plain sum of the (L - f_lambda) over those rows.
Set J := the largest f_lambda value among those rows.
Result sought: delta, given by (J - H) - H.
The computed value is 27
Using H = -1.4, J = 23.66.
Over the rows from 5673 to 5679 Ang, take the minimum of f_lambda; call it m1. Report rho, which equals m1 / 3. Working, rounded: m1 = 22.04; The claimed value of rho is 7.3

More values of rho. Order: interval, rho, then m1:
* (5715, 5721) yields 7.1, 21.25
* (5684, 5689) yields 7.4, 22.18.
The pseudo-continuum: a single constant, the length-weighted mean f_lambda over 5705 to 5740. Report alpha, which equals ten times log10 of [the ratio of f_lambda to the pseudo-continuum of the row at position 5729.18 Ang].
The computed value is 0.13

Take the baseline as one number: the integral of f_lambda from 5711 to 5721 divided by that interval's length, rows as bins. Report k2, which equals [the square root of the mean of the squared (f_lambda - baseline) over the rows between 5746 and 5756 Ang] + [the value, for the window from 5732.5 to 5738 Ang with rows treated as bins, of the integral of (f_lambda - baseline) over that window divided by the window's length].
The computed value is 2.7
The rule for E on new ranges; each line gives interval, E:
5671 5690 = 0.4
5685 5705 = 0.2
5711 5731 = 0.5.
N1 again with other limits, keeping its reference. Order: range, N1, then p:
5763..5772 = -0.13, -4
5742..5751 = 0.69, 1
